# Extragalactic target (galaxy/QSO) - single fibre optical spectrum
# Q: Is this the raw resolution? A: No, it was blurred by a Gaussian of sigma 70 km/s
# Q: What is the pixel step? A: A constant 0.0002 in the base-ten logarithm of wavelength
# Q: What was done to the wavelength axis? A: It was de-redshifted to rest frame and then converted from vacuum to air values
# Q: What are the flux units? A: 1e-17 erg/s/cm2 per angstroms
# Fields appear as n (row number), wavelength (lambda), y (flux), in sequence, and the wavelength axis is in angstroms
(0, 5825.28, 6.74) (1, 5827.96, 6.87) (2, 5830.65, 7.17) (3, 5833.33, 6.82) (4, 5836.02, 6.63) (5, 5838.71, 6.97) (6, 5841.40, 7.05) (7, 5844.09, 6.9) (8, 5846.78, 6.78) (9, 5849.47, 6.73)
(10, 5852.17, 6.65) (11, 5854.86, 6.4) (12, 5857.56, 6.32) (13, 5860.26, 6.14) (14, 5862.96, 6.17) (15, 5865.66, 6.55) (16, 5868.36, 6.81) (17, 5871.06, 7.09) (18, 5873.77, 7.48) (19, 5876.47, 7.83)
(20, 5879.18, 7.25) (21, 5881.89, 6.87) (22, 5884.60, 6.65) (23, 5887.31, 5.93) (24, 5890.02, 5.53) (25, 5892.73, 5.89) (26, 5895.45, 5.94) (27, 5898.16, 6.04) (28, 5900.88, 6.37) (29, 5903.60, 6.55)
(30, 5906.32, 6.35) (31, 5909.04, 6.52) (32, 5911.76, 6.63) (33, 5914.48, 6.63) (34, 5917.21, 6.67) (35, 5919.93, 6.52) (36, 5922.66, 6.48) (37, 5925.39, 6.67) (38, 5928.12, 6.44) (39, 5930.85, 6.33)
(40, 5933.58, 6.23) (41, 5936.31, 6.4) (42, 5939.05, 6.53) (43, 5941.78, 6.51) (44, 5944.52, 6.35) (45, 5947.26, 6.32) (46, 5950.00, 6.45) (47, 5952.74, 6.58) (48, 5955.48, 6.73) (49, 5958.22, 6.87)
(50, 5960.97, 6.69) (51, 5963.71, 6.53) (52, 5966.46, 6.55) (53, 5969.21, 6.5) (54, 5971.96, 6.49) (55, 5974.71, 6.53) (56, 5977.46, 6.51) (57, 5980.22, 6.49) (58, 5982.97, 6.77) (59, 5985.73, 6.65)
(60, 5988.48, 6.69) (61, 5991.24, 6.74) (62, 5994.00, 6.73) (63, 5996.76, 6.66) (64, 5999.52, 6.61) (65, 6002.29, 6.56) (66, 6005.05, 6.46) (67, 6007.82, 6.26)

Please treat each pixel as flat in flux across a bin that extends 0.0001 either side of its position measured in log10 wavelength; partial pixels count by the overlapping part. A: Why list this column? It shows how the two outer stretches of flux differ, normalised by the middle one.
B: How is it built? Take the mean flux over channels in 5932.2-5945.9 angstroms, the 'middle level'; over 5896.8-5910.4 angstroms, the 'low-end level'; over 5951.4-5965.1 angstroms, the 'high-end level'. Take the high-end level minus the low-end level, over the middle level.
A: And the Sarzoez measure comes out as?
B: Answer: 0.049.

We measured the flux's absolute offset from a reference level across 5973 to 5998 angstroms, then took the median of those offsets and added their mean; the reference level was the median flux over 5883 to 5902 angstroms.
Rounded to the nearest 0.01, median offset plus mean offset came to 1.42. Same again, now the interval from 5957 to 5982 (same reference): 1.22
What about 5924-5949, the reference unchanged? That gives 0.94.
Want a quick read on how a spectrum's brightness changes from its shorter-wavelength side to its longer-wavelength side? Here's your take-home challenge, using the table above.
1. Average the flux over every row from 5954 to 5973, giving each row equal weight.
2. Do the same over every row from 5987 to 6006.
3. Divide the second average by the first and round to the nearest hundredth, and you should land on 1.00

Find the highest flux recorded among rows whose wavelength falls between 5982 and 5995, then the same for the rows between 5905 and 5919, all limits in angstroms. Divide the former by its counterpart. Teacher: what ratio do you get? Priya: 1.01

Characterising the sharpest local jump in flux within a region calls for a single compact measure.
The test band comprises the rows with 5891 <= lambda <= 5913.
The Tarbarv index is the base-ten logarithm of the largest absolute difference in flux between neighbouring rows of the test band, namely -0.48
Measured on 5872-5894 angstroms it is -0.14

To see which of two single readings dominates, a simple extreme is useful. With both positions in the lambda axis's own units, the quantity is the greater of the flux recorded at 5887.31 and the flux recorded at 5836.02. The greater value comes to 6.6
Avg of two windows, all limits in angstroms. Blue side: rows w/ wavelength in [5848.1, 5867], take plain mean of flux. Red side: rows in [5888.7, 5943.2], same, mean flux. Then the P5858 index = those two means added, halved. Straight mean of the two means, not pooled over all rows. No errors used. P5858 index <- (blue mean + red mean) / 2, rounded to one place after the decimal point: 6.4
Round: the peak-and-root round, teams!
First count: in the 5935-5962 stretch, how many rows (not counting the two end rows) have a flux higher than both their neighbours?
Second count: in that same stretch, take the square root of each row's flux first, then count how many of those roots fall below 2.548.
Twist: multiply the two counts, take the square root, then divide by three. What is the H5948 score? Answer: 0.9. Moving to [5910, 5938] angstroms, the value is 1.1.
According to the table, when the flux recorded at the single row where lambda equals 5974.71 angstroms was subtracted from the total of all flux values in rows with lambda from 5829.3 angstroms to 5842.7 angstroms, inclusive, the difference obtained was 28.1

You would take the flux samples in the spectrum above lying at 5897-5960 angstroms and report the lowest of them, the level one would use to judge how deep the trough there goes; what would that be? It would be 6.04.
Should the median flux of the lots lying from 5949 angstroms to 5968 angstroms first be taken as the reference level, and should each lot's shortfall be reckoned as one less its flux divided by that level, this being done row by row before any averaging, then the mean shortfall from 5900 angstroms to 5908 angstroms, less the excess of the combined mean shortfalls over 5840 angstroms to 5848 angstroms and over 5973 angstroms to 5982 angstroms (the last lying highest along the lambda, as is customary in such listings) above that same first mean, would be 0.087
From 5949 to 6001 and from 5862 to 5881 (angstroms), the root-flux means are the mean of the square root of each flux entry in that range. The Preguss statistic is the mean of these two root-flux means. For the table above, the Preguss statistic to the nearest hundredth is 2.61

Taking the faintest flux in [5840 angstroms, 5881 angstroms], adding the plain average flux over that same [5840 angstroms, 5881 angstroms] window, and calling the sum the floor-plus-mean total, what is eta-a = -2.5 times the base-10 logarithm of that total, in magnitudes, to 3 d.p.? -2.781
